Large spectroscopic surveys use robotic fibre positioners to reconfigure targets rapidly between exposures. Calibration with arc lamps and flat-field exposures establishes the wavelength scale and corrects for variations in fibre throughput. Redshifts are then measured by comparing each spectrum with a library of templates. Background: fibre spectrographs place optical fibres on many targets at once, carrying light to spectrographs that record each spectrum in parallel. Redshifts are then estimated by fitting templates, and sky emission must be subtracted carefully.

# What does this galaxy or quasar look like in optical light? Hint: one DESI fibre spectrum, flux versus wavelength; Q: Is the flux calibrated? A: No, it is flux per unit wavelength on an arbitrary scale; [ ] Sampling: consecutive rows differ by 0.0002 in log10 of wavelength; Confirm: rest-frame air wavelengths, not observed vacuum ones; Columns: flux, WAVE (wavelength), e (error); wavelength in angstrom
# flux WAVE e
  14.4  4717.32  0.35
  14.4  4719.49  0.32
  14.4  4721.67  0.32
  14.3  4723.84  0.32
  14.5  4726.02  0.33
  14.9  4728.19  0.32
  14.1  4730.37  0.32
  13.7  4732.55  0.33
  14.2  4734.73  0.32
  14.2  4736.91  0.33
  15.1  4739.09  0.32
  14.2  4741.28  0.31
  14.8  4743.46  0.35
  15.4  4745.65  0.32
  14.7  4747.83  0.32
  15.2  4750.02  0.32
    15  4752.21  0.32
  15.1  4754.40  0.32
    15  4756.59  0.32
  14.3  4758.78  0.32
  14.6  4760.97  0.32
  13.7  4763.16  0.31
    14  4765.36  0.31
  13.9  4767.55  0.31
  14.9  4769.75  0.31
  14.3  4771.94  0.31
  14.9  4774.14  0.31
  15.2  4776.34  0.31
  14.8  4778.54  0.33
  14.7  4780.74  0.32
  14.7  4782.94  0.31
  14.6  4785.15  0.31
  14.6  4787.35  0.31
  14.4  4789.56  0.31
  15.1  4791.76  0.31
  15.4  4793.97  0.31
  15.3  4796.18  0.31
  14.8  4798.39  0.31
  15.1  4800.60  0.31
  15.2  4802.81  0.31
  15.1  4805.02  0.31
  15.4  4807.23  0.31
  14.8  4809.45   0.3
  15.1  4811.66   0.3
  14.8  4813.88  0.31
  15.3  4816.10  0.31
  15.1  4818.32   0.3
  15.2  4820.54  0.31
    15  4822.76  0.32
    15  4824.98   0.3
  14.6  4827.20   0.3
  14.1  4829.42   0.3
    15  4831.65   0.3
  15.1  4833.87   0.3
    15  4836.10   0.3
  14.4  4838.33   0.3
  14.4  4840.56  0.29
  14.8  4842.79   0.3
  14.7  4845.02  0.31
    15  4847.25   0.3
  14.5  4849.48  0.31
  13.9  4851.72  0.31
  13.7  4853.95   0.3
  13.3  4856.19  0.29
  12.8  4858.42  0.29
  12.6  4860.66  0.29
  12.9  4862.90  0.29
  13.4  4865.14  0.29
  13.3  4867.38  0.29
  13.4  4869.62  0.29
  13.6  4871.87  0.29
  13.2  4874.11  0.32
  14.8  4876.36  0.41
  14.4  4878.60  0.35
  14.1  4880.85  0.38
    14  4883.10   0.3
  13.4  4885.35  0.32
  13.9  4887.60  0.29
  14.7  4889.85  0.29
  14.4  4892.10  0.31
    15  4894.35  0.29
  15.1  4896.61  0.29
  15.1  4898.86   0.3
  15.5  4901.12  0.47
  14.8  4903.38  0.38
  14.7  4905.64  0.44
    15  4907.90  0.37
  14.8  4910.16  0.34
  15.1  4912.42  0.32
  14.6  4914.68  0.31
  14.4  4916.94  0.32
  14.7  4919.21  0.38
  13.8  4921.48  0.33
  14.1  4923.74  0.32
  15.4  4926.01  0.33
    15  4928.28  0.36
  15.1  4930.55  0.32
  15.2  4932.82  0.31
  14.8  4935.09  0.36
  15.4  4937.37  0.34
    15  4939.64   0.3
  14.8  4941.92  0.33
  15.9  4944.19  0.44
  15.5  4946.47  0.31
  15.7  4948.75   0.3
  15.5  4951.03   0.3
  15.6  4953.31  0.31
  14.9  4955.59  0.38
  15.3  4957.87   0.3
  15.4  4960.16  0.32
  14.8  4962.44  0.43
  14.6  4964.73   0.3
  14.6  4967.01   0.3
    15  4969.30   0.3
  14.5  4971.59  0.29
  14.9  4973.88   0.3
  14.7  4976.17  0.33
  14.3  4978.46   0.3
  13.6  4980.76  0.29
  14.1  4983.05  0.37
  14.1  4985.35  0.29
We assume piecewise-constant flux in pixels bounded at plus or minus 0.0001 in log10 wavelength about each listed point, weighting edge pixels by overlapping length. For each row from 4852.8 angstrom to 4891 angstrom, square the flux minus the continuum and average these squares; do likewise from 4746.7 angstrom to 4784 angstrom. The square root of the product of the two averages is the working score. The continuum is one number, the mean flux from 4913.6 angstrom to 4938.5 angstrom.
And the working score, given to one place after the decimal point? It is 0.6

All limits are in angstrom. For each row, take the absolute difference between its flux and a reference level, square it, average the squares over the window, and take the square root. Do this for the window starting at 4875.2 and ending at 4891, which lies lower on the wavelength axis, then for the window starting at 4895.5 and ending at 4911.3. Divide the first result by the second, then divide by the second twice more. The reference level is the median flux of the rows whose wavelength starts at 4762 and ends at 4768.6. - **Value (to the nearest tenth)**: 0.4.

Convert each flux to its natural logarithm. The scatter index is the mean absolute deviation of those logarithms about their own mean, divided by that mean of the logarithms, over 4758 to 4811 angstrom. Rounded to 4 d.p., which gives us 0.0092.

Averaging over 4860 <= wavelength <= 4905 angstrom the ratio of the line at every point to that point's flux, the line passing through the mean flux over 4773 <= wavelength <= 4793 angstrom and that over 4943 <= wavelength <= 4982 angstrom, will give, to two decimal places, 1.06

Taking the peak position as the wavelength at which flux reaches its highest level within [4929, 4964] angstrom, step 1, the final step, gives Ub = 4944.19 angstrom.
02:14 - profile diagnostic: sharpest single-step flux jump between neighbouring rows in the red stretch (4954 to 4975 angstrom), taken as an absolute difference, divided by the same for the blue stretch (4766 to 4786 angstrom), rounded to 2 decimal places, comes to 0.60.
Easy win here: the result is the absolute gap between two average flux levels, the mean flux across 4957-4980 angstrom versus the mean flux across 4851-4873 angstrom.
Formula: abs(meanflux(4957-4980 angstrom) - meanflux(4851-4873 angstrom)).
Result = 1.5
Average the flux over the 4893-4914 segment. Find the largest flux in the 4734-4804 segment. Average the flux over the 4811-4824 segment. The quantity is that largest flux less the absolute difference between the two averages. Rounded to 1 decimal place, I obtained 15.3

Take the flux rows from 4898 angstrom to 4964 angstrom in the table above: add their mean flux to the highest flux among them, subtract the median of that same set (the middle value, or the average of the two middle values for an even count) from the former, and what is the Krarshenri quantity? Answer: 15.93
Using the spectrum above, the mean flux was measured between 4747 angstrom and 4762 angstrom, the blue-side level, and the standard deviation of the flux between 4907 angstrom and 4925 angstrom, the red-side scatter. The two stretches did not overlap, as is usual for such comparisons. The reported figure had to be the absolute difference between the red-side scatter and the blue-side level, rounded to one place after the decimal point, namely 14.4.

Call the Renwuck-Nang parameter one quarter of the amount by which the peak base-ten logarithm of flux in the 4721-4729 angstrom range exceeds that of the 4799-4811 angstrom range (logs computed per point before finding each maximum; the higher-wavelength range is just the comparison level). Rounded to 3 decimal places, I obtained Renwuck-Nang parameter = -0.004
